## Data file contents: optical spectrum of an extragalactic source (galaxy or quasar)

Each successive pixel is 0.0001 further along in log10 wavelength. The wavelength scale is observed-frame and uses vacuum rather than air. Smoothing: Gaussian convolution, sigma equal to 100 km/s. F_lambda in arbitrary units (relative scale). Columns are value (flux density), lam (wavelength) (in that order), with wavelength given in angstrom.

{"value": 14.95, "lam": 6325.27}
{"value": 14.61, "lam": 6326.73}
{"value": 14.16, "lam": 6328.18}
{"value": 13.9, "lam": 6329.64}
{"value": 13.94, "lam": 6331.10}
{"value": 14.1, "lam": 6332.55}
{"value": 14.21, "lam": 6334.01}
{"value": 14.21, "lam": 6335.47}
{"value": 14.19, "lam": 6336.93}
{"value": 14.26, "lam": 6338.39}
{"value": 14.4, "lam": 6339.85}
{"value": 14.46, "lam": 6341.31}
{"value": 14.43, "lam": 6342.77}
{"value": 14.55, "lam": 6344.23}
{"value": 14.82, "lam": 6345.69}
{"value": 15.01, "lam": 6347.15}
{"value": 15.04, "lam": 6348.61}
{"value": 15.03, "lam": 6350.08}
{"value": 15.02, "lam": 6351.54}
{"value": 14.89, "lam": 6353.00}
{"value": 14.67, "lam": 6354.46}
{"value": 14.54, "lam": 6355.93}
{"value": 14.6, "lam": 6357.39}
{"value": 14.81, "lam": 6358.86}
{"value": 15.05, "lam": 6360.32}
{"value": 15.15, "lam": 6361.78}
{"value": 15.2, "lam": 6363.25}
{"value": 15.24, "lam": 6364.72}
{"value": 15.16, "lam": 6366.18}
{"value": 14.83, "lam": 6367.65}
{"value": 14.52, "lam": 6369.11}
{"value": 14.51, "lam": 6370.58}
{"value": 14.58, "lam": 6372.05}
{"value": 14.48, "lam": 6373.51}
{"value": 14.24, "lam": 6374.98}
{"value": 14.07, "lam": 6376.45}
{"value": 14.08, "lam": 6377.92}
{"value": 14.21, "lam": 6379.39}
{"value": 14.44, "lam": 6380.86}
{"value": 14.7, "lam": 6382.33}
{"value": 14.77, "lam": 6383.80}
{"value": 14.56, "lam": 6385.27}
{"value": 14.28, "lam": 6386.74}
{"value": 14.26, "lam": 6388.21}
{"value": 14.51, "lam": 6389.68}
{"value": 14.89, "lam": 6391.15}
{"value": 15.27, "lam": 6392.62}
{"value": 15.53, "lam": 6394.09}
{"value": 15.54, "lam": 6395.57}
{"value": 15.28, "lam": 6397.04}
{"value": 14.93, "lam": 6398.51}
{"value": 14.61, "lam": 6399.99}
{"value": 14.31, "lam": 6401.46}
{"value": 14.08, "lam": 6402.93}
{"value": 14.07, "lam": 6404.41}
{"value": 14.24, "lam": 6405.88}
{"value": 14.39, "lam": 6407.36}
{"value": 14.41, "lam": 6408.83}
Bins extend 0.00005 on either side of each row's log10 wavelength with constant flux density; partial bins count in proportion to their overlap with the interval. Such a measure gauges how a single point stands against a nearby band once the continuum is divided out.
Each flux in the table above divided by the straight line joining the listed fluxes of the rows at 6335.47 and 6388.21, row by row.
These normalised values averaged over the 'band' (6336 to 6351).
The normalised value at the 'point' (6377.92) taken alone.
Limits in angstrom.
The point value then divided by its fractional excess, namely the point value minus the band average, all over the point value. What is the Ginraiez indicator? -24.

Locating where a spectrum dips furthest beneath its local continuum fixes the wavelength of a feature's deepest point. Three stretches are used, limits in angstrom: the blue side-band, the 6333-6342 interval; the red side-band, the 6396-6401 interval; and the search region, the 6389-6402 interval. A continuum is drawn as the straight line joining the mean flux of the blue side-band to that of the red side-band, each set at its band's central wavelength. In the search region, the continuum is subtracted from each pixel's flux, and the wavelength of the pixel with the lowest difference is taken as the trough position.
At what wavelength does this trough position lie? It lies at 6401.46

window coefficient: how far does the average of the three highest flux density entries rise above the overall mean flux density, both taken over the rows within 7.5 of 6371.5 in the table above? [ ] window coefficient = 0.51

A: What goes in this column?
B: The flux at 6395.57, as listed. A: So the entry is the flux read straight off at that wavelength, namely 15.54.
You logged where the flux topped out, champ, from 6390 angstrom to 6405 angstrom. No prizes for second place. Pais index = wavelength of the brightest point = 6395.57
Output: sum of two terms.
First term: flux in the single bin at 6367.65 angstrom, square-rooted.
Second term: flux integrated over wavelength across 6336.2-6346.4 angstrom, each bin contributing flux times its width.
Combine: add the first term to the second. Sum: 151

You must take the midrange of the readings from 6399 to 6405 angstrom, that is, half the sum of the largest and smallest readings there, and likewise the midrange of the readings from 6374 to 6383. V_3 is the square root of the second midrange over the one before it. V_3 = 1.00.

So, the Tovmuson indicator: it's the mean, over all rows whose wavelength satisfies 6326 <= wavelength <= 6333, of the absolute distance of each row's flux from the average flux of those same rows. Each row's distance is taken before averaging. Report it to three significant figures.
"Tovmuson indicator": 0.194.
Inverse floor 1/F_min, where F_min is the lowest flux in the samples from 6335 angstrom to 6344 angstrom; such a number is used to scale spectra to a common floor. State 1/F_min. 0.0705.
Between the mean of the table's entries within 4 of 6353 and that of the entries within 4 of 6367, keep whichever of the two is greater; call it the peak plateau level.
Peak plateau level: 14.9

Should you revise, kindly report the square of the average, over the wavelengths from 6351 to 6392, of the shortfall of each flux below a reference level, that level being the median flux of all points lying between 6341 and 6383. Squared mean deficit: 0.00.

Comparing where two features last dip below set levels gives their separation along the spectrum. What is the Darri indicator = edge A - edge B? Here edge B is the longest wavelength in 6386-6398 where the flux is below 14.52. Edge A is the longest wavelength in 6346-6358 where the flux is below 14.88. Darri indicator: -32.3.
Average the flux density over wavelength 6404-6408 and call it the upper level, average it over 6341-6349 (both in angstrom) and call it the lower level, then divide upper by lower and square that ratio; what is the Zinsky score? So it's 0.94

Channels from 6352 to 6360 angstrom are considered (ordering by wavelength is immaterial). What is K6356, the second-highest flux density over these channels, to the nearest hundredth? 14.81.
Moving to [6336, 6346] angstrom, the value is 14.55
